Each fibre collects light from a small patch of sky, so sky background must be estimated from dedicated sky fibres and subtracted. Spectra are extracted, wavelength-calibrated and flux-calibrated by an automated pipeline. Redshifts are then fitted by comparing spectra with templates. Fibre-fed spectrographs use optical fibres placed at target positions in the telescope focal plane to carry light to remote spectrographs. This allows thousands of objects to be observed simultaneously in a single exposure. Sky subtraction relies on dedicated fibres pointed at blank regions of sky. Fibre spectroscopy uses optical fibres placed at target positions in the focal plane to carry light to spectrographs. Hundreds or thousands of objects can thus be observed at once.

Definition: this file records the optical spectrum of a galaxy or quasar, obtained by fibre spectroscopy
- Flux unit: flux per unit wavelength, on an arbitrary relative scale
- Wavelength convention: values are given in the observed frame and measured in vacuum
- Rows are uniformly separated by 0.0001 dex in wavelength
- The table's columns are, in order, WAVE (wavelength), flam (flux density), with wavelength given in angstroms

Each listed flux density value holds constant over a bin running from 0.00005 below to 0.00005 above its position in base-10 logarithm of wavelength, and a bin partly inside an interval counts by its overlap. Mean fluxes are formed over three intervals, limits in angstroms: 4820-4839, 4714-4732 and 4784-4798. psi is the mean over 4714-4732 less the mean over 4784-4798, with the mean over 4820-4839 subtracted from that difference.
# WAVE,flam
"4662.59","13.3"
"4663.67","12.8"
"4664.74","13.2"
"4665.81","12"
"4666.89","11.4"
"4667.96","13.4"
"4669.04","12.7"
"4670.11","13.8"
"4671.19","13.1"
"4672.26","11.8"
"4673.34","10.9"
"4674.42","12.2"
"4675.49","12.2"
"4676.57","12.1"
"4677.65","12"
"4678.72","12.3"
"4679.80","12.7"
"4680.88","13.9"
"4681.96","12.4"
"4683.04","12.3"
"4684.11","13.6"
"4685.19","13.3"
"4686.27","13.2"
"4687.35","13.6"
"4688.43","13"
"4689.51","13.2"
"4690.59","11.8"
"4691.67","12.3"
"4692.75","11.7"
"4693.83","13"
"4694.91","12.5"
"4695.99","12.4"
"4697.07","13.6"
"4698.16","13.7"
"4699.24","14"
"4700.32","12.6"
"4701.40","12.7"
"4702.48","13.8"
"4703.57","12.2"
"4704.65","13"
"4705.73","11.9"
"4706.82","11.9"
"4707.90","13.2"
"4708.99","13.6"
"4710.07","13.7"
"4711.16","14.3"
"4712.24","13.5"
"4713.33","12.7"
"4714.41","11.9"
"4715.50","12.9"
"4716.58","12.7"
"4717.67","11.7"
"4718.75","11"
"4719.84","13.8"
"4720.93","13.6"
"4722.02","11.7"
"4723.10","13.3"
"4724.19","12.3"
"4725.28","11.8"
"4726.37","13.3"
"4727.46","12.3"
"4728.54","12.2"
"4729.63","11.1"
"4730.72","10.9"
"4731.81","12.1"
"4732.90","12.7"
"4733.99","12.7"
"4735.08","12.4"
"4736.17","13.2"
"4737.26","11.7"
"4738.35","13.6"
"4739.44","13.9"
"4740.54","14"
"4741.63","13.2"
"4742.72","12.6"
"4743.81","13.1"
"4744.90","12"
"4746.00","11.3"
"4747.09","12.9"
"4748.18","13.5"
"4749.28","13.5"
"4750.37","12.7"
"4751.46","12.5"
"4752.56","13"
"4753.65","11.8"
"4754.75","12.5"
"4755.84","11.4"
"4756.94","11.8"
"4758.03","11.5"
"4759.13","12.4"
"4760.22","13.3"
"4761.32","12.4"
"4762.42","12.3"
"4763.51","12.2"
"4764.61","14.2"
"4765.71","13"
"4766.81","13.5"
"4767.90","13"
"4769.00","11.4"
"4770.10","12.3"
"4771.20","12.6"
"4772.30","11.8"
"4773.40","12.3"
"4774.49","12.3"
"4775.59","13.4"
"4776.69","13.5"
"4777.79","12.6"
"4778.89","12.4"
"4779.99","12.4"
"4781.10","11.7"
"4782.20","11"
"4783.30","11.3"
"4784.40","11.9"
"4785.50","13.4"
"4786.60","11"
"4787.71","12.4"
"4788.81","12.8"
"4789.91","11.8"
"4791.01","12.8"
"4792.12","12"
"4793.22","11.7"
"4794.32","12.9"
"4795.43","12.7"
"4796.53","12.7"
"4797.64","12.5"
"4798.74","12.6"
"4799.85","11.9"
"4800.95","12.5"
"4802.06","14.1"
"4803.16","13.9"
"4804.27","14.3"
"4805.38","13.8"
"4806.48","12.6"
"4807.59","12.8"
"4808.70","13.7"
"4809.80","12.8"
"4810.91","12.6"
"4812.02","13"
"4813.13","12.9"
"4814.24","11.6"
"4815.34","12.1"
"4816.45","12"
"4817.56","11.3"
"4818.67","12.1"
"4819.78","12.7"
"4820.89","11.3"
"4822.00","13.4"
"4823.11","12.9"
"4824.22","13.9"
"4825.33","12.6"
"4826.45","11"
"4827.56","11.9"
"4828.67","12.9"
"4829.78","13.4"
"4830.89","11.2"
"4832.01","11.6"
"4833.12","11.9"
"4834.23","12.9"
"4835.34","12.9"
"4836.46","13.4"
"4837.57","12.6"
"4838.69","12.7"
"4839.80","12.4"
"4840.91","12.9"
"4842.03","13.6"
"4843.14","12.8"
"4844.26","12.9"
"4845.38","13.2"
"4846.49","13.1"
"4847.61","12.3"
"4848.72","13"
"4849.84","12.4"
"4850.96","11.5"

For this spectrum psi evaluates -12.6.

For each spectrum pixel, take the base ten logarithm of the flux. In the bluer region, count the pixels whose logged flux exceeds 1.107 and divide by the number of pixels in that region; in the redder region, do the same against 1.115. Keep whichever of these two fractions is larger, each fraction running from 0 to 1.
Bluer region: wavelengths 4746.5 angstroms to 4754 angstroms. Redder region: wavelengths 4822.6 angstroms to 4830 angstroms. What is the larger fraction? 0.57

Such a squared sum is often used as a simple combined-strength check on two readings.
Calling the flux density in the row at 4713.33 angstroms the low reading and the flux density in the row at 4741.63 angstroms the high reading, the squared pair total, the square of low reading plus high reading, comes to 671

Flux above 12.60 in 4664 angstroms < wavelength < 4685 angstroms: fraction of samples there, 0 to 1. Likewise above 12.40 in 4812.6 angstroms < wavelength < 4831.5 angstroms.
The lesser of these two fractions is 0.42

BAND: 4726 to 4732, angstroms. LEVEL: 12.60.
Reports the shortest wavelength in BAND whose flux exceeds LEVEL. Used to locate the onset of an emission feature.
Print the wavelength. 4726.37 angstroms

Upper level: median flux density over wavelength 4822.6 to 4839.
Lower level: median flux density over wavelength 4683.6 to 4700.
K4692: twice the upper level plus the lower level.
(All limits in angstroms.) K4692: 38.60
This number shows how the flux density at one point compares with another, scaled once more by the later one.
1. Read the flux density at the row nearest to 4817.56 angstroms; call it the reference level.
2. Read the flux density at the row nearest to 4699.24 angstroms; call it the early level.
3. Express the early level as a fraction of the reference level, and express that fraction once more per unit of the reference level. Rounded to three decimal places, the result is 0.110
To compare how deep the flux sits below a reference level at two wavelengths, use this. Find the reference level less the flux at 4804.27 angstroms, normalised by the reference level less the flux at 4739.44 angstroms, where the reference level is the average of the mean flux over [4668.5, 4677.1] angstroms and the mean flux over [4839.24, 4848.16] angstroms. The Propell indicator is 1.3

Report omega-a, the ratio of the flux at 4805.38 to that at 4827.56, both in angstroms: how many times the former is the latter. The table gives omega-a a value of 1.16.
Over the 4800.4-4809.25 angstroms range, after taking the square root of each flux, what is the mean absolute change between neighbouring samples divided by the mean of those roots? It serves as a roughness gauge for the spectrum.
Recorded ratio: 0.027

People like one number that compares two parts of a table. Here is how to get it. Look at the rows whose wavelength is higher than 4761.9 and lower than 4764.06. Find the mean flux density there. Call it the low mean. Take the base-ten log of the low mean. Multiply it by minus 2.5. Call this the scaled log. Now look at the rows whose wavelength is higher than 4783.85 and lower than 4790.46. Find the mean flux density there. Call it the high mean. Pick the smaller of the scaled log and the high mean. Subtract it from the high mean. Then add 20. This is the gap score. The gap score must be 34.9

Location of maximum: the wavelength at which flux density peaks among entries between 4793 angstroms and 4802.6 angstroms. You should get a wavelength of 4802.06 angstroms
